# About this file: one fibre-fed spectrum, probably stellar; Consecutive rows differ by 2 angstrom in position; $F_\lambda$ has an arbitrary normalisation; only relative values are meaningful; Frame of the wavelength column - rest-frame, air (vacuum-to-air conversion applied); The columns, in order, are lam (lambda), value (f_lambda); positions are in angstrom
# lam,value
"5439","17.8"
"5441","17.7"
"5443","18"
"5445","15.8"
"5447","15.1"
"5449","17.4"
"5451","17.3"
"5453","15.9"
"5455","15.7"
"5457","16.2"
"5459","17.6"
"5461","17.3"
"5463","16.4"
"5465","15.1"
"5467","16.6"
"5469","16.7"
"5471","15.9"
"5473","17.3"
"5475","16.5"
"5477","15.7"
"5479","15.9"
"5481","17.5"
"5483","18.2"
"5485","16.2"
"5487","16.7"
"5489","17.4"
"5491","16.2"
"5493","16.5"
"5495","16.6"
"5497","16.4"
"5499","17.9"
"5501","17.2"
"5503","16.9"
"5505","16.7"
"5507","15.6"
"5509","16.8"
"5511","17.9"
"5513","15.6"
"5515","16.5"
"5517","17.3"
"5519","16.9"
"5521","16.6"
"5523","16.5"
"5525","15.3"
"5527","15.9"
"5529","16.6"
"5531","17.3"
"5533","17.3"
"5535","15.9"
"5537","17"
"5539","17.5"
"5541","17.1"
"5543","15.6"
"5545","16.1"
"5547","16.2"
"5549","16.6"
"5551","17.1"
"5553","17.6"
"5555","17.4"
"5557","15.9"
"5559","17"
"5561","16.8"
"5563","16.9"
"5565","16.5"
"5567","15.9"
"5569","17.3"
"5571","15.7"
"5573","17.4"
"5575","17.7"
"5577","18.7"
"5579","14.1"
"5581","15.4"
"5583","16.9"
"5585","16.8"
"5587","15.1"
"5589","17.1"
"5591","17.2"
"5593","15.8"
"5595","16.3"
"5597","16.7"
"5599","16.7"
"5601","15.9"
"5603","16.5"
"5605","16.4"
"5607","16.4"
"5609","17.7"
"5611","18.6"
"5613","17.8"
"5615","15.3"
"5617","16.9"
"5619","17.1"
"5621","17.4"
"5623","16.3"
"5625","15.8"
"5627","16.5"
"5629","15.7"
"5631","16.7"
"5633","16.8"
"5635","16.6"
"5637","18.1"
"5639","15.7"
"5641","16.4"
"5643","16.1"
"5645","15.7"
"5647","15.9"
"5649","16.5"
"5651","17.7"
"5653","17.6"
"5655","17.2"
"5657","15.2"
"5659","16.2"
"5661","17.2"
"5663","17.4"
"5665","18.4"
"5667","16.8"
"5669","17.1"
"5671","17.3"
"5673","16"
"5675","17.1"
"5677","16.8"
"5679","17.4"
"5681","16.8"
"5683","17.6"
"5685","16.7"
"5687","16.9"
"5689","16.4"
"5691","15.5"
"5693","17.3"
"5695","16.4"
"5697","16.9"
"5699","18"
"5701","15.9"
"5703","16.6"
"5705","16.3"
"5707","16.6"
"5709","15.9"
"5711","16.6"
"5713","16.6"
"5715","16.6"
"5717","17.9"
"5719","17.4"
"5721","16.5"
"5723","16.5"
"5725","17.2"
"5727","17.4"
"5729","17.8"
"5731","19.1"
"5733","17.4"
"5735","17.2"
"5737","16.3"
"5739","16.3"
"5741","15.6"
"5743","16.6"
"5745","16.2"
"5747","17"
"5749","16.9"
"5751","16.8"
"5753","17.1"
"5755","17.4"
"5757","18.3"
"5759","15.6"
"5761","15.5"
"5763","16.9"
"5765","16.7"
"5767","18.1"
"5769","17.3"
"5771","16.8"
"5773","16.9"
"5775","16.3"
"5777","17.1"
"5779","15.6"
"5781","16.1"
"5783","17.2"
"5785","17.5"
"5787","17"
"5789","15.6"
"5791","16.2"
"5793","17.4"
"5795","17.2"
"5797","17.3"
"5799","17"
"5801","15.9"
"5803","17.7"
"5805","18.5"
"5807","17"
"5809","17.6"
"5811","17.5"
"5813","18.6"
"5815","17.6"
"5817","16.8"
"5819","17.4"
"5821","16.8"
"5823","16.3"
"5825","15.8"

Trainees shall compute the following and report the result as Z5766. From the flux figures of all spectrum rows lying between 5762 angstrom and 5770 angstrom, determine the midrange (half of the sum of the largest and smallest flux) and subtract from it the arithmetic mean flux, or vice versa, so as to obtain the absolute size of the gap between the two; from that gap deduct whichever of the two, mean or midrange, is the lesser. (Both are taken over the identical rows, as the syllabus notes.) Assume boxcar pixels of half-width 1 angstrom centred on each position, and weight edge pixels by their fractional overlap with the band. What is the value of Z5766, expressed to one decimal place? -17.1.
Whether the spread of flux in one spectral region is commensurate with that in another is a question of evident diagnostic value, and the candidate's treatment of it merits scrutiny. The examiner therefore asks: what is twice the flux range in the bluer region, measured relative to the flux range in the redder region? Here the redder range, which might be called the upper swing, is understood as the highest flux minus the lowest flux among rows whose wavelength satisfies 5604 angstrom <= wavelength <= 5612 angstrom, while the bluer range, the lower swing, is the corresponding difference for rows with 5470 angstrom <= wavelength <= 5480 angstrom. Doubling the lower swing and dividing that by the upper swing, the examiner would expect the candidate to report 1.5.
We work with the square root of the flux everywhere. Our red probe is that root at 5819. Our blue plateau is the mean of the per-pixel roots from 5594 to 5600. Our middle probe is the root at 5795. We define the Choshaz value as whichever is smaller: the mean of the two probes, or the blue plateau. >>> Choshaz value 4.07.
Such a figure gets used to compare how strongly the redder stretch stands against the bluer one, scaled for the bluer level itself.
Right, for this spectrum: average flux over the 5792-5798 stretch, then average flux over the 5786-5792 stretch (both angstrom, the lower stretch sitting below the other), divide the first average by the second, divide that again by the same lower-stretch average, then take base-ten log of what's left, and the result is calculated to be -1.185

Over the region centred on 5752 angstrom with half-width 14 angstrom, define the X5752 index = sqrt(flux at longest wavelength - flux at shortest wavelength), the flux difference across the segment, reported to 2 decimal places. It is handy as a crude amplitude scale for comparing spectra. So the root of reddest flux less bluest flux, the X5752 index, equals 0.63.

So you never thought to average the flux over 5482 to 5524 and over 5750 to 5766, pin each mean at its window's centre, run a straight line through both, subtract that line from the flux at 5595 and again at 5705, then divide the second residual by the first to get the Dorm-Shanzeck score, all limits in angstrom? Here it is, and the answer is 1.0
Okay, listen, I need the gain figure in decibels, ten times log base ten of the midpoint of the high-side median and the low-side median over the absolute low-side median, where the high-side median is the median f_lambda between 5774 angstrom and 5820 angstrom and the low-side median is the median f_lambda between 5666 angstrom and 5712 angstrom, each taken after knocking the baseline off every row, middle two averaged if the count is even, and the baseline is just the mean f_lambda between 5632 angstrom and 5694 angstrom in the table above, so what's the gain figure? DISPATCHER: 12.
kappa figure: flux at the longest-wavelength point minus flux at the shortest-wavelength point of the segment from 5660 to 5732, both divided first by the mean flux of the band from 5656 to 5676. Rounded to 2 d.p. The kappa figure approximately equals 0.11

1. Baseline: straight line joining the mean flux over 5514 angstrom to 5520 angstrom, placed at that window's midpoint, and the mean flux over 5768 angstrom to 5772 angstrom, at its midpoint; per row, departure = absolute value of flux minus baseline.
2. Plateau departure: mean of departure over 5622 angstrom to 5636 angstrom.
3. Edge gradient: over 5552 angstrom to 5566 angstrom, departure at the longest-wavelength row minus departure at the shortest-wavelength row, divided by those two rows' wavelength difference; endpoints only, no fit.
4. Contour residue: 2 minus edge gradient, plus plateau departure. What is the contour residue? 2.64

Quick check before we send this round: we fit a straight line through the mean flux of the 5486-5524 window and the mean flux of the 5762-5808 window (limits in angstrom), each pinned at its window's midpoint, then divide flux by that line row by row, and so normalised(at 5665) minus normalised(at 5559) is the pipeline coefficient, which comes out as 0.08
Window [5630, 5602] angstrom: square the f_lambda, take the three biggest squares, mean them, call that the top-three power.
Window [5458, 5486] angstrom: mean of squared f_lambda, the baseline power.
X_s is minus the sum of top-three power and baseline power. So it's -603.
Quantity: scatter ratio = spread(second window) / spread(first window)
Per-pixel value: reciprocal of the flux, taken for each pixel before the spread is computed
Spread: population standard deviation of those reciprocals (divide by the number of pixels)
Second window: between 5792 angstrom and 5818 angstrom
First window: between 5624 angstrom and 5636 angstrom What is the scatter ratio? 1.35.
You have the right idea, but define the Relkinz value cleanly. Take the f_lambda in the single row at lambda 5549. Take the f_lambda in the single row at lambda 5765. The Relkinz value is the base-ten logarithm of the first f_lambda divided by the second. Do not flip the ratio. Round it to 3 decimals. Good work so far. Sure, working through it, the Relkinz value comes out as -0.003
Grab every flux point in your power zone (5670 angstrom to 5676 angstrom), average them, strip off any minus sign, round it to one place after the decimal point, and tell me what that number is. 16.8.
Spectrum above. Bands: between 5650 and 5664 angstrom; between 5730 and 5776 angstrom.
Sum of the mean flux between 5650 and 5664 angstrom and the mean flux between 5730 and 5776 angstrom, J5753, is 33.8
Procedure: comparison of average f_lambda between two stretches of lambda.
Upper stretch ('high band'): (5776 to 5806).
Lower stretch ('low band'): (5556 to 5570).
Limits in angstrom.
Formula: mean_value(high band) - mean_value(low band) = 0.27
